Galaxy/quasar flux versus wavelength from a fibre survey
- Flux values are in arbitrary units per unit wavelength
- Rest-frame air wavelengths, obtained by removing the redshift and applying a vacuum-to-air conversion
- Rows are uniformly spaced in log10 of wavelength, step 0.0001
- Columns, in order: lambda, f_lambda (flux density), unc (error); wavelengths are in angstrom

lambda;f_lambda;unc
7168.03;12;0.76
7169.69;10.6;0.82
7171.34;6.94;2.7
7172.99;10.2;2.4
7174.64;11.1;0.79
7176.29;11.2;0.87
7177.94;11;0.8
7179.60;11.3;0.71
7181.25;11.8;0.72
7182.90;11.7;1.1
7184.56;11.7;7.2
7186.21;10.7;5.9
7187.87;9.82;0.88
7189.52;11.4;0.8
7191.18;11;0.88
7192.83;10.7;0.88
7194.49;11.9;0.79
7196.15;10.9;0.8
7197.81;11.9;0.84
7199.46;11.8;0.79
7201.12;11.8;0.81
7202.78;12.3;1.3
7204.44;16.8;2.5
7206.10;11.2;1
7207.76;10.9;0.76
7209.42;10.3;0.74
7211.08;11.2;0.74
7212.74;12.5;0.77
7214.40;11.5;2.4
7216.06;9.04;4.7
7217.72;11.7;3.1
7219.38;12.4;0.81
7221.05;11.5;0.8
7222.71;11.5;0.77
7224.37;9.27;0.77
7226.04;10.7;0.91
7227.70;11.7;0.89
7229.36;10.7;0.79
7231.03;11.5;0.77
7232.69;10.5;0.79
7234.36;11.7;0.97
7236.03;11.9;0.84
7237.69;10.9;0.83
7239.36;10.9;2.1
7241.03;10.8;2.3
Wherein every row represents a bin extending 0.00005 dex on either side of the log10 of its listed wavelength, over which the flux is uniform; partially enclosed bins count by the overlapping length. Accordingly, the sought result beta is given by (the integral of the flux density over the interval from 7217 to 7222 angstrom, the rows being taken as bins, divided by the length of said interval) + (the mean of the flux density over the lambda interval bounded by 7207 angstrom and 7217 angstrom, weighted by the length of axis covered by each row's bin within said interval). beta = 22.8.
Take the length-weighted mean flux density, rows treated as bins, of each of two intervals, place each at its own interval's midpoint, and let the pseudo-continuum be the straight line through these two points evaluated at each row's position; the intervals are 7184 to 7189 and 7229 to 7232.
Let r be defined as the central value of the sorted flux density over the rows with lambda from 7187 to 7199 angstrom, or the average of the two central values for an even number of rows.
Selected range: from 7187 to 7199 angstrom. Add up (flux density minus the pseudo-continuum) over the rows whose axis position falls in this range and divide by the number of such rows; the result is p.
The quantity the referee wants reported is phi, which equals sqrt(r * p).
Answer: 1.8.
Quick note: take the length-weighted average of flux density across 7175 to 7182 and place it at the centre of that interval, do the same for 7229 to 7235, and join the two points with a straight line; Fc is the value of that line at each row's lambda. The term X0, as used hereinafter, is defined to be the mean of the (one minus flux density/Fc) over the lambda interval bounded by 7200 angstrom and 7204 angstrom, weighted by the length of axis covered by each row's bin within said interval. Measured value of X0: -0.114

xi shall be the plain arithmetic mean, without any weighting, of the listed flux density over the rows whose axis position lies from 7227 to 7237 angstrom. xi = 11.3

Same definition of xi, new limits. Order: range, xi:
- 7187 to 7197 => 11.0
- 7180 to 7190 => 11.2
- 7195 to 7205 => 12.6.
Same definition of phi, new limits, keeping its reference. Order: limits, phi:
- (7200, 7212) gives 3.6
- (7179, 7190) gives 2.3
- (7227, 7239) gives 1.2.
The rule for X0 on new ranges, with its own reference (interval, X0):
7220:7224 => -0.013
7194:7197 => -0.009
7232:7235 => 0.001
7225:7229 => 0.007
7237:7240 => 0.016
